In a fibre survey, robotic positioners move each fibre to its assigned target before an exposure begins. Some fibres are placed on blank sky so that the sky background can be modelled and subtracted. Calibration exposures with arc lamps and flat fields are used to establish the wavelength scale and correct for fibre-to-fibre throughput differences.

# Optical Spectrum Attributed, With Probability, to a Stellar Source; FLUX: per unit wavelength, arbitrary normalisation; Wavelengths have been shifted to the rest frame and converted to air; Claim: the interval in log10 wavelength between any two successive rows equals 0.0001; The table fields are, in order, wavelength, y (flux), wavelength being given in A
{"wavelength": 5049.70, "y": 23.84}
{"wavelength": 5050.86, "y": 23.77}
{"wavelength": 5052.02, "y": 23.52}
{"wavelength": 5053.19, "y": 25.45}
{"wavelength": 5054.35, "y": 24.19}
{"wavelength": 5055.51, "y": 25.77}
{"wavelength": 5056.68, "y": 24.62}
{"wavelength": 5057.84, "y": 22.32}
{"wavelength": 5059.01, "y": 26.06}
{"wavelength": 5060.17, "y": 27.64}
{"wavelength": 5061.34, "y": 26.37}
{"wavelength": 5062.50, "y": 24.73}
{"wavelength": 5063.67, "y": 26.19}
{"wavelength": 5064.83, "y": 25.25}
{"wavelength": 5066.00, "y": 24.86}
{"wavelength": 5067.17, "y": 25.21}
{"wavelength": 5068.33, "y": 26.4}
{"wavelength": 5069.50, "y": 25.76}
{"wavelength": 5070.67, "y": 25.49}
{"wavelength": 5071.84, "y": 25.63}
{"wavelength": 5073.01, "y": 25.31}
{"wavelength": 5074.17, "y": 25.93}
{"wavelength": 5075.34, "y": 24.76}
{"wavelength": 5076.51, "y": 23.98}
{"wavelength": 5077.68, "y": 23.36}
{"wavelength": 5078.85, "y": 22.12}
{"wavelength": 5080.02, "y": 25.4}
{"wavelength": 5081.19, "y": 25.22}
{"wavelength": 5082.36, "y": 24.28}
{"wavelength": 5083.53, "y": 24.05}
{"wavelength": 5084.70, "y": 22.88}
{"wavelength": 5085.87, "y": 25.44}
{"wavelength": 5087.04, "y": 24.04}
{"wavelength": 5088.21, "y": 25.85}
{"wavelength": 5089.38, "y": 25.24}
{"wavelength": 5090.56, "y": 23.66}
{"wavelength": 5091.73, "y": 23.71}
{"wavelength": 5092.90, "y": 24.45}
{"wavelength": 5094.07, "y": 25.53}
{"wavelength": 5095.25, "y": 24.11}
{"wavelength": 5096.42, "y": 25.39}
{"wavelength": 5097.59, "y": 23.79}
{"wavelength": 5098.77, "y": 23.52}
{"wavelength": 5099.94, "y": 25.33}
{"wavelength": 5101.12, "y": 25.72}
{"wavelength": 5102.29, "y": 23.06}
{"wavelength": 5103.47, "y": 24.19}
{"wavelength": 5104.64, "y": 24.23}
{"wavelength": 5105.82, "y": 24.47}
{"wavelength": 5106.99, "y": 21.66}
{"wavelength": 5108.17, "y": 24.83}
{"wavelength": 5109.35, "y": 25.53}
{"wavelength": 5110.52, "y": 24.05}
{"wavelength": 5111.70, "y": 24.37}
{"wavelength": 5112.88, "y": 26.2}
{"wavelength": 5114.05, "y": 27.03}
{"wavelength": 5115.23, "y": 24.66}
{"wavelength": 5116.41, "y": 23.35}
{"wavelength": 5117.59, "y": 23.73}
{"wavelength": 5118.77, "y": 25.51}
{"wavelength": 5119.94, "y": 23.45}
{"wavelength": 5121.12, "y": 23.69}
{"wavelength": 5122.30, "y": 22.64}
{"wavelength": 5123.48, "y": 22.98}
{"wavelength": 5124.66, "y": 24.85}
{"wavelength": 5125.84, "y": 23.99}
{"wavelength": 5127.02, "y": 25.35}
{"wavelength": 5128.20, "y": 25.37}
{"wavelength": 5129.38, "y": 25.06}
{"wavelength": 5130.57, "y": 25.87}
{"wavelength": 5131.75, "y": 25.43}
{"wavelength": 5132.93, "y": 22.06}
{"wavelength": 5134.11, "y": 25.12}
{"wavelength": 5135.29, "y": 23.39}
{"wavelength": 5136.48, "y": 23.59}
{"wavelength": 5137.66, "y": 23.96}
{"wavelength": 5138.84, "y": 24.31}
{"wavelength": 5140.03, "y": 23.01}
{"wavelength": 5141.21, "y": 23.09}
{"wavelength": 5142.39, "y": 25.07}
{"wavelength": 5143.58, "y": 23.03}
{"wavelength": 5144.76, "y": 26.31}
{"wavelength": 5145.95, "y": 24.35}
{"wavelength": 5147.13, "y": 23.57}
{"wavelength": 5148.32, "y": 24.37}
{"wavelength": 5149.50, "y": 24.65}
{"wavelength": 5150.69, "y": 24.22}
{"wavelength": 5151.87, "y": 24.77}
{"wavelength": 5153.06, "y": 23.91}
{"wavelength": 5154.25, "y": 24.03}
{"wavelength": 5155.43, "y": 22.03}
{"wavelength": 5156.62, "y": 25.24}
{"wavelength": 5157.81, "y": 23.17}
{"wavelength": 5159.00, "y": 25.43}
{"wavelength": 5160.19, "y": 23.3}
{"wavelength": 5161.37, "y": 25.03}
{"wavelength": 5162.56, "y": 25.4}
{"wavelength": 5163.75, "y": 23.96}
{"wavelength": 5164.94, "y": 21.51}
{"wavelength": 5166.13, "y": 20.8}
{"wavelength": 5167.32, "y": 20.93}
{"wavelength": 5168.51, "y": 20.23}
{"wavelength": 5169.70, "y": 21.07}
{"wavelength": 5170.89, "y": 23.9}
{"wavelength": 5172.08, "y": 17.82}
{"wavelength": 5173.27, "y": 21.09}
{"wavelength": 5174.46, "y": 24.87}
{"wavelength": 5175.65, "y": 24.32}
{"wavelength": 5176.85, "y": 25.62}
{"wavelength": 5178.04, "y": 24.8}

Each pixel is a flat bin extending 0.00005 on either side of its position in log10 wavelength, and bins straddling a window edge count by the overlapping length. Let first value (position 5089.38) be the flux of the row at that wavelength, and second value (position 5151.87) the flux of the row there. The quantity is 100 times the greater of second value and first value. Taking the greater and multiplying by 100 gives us 2524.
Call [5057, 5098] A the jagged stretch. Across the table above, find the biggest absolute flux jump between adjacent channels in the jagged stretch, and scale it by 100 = 374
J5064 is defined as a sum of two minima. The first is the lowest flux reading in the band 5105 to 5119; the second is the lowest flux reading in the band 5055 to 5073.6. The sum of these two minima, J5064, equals 44.0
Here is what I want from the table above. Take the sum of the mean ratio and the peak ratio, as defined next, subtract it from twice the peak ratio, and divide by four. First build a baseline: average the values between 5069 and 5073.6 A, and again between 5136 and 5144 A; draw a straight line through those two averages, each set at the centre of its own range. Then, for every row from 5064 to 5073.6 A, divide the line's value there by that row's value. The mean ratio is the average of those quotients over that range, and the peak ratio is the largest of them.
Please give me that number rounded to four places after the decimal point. 0.0071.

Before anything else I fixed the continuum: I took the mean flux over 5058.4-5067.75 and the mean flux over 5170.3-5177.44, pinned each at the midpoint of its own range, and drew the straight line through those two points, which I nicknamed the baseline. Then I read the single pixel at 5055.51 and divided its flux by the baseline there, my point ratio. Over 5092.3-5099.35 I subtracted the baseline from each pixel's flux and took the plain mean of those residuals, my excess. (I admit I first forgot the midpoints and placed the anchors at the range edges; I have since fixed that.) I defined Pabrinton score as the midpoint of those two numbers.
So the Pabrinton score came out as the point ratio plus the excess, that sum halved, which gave 0.26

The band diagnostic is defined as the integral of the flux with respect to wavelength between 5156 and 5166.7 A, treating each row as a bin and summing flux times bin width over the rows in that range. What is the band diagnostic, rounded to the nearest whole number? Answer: 254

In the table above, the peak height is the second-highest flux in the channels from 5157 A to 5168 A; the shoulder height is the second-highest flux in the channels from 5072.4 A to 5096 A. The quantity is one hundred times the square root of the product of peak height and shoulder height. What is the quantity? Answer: 2562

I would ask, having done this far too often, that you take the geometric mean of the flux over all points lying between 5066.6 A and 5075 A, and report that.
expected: 25.7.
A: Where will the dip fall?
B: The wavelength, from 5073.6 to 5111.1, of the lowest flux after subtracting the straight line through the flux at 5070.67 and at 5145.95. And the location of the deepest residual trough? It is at 5106.99 A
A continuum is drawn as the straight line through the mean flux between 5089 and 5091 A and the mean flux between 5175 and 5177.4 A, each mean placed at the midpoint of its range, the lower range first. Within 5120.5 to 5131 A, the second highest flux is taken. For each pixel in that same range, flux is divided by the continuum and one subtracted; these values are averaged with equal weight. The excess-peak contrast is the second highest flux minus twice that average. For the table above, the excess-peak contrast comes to 25.4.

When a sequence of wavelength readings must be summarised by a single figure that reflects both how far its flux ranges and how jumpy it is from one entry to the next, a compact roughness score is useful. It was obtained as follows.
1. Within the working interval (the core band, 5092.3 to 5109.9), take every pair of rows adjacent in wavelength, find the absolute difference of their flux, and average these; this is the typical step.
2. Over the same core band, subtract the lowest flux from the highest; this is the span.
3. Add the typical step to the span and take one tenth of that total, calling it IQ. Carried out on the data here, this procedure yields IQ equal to 0.54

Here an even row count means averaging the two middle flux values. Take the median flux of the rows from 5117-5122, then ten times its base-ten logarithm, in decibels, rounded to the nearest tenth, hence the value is 13.7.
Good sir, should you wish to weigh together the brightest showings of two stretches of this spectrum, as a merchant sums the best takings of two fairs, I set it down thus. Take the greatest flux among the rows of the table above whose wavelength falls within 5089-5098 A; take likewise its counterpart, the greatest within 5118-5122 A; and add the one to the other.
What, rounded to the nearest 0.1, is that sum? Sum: 51.0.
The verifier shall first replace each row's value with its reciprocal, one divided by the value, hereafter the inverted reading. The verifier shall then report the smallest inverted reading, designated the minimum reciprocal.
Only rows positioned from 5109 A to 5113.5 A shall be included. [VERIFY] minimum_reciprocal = 0.0382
